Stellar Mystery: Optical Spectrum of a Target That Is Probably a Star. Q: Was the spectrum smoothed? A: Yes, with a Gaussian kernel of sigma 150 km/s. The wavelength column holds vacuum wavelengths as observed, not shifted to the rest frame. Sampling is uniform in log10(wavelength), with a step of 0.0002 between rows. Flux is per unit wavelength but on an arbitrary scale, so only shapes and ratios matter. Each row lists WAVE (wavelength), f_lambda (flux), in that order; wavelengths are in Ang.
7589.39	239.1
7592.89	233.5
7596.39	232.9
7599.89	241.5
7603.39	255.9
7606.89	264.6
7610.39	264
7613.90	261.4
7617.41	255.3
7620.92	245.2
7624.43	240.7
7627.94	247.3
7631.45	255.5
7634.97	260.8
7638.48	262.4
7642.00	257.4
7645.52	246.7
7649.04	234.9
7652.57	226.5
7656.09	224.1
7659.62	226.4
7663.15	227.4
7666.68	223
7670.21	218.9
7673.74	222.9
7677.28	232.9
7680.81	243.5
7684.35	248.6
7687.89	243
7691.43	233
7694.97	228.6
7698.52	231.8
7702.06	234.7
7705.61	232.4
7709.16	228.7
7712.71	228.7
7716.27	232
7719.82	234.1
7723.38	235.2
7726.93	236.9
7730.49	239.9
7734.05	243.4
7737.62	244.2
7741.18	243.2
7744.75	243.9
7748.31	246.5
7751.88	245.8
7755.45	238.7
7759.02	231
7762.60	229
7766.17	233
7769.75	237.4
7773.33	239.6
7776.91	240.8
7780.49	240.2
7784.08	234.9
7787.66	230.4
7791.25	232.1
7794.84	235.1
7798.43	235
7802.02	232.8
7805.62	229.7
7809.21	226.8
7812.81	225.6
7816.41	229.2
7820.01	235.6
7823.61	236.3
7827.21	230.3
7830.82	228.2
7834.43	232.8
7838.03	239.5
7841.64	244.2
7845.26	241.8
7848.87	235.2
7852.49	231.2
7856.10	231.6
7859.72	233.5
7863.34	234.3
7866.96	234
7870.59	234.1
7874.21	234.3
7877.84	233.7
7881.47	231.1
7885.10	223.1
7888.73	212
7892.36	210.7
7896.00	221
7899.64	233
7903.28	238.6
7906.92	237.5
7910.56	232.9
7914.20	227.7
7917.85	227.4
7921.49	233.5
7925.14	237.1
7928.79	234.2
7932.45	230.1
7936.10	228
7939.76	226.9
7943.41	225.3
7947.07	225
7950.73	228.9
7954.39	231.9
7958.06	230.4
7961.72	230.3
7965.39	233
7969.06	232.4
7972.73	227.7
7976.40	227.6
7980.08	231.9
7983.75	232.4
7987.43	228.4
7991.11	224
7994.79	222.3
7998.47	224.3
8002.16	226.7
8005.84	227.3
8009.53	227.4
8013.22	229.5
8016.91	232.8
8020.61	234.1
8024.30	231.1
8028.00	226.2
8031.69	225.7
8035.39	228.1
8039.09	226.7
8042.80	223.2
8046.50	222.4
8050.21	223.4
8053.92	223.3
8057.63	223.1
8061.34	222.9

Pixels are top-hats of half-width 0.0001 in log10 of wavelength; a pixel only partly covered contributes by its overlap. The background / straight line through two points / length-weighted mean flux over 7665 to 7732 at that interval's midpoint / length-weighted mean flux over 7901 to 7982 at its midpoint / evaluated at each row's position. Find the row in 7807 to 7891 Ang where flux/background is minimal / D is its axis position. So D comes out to 7888.73 Ang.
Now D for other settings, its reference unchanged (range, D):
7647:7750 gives 7670.21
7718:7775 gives 7762.60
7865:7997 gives 7892.36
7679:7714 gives 7694.97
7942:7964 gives 7947.07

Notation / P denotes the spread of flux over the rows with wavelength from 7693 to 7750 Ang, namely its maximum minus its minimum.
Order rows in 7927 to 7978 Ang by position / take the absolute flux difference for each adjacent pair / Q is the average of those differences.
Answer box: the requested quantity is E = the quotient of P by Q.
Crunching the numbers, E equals 9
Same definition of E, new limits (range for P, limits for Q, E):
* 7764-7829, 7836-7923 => 4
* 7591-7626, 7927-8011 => 15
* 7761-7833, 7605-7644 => 3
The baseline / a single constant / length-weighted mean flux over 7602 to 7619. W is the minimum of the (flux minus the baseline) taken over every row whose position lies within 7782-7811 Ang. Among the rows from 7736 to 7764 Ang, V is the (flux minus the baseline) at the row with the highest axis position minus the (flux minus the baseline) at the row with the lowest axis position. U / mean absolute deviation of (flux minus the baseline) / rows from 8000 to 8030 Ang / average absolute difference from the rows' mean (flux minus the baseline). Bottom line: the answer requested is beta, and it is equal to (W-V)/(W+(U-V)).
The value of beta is 1.16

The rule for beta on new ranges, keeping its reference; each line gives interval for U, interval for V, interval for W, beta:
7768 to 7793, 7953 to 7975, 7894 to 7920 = 1.11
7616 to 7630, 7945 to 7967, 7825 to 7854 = 1.12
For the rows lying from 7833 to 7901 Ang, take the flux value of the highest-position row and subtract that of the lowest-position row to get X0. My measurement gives 0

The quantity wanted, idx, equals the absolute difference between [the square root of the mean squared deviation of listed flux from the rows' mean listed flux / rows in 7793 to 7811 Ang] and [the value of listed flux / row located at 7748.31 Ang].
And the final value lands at 243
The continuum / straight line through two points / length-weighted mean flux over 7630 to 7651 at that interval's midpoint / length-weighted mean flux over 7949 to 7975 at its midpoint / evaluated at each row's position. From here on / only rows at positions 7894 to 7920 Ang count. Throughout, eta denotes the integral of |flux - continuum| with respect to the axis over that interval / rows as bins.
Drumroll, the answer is 138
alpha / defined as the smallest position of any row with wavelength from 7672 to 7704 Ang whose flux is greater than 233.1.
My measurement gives 7680.81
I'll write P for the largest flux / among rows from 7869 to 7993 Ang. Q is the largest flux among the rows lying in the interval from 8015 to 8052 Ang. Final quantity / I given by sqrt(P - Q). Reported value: 2.1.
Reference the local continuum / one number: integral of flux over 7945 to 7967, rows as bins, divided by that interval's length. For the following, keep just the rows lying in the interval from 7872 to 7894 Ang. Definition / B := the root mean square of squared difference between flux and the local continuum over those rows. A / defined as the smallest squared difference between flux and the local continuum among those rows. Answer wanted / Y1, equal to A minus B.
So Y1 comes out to -197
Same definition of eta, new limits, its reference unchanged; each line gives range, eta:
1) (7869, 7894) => 264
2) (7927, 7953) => 107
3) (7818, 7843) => 151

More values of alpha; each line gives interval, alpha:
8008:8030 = 8020.61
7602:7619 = 7603.39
